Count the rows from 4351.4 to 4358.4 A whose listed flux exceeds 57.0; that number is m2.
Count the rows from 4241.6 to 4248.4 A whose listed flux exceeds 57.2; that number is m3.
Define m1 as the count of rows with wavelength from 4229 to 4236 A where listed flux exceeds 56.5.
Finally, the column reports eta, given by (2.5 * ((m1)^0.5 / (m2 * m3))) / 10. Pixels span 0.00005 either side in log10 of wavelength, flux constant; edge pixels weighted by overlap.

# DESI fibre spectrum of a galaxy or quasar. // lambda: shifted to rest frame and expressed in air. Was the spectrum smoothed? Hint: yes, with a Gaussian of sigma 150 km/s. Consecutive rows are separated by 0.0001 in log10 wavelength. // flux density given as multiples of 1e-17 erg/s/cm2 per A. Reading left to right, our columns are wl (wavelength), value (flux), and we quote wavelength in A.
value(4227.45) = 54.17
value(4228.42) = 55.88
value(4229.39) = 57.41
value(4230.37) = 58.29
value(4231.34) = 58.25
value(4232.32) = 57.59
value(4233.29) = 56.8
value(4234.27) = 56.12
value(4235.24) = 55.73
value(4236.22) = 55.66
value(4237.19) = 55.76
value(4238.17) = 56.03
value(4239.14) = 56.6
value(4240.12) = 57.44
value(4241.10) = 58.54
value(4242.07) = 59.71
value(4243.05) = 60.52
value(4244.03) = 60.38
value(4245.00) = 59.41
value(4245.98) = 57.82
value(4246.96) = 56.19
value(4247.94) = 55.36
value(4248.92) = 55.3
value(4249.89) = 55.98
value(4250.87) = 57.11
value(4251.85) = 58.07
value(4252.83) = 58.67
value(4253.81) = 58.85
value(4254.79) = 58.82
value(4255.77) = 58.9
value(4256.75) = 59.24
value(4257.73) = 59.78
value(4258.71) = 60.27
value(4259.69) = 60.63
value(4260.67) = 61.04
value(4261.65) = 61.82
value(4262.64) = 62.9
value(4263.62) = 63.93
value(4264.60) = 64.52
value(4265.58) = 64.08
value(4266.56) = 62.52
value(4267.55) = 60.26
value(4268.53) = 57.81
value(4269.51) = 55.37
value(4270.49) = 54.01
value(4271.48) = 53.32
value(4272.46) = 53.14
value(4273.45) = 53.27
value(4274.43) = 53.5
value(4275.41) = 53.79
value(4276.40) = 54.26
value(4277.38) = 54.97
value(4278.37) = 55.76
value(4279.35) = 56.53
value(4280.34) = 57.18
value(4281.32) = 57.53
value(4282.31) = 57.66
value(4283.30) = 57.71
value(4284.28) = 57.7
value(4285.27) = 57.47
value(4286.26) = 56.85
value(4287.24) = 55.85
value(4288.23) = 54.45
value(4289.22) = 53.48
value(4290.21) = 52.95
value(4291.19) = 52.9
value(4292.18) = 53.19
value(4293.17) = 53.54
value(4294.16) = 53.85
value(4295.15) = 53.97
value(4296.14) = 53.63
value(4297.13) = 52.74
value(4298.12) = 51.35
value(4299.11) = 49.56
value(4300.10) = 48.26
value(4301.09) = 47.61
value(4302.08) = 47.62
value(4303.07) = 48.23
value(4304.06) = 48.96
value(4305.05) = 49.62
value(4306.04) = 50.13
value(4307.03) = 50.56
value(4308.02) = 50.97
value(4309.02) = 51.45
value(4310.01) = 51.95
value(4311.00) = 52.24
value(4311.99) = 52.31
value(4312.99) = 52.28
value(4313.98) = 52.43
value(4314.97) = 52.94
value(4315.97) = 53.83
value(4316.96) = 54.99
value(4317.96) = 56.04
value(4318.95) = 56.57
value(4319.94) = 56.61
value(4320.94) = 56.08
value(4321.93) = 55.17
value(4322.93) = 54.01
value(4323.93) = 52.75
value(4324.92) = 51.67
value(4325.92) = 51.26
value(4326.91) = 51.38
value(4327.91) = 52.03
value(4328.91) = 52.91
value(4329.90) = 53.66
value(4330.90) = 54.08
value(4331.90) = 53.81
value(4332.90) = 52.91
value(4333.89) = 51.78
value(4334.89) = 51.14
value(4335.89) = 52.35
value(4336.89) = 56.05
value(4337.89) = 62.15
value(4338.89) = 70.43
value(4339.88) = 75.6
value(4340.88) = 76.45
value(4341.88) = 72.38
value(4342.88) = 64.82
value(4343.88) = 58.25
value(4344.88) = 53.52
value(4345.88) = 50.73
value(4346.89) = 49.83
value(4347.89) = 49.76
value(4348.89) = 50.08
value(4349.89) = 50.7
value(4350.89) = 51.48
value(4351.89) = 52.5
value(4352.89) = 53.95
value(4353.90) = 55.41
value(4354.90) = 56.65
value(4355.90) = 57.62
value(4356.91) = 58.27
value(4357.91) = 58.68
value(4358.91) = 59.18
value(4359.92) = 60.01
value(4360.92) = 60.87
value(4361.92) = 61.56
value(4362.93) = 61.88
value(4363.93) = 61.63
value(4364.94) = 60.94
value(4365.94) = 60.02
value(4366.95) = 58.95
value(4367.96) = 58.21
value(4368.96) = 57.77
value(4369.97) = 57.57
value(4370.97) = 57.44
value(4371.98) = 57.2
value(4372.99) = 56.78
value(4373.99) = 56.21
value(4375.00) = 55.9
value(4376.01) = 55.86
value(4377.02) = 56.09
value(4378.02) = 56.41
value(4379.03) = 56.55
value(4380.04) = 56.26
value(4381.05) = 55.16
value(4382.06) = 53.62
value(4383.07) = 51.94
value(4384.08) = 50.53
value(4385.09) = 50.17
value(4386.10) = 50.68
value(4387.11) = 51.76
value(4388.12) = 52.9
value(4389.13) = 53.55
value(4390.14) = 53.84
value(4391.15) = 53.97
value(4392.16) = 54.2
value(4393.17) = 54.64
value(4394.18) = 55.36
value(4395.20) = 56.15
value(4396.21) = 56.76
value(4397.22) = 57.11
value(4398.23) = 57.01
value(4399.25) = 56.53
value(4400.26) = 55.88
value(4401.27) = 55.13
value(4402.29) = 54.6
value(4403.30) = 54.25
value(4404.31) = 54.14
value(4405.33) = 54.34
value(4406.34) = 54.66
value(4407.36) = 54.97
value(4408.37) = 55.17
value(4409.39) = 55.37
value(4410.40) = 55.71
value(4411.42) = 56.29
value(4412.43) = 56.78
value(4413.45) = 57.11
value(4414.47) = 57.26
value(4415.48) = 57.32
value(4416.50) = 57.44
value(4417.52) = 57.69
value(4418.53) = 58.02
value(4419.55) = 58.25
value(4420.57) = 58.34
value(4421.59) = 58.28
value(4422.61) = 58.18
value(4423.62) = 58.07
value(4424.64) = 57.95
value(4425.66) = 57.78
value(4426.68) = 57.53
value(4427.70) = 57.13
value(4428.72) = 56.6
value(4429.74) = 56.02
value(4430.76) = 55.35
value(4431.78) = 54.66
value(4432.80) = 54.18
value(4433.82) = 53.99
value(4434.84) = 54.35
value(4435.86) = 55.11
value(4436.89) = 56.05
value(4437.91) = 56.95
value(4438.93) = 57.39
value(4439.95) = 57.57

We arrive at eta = 0.037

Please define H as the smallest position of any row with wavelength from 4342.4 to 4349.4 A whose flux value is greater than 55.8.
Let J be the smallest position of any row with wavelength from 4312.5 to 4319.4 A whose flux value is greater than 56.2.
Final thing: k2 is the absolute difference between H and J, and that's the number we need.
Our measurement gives 23.9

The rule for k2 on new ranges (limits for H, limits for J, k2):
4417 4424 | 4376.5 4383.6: 39.5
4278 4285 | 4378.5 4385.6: 99.7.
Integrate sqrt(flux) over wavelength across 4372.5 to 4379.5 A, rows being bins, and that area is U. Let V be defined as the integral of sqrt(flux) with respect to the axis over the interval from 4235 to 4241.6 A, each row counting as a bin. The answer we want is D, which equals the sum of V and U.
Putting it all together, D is 102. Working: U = 52.5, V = 50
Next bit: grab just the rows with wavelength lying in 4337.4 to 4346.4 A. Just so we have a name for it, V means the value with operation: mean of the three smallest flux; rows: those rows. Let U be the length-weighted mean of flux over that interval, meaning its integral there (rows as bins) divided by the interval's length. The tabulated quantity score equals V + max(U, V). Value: 119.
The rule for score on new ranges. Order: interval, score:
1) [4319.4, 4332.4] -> 105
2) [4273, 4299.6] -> 106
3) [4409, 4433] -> 112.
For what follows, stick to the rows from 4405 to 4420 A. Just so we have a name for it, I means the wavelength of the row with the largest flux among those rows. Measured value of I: 4419.55 A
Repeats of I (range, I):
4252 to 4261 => 4260.67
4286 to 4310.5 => 4286.26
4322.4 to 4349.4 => 4340.88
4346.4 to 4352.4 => 4351.89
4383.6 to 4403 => 4397.22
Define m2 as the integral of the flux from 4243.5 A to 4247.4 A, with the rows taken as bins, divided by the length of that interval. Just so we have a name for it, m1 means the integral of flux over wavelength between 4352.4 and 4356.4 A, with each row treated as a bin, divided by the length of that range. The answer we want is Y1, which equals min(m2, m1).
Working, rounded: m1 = 55.9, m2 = 58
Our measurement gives 55.9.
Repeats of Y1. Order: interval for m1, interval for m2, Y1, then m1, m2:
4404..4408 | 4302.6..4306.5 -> 49.3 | 54.5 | 49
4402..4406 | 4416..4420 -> 54.4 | 54.4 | 58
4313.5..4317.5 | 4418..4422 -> 53.5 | 53.5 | 58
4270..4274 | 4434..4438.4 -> 53.4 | 53.4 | 55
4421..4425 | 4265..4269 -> 58.2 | 58.2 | 61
